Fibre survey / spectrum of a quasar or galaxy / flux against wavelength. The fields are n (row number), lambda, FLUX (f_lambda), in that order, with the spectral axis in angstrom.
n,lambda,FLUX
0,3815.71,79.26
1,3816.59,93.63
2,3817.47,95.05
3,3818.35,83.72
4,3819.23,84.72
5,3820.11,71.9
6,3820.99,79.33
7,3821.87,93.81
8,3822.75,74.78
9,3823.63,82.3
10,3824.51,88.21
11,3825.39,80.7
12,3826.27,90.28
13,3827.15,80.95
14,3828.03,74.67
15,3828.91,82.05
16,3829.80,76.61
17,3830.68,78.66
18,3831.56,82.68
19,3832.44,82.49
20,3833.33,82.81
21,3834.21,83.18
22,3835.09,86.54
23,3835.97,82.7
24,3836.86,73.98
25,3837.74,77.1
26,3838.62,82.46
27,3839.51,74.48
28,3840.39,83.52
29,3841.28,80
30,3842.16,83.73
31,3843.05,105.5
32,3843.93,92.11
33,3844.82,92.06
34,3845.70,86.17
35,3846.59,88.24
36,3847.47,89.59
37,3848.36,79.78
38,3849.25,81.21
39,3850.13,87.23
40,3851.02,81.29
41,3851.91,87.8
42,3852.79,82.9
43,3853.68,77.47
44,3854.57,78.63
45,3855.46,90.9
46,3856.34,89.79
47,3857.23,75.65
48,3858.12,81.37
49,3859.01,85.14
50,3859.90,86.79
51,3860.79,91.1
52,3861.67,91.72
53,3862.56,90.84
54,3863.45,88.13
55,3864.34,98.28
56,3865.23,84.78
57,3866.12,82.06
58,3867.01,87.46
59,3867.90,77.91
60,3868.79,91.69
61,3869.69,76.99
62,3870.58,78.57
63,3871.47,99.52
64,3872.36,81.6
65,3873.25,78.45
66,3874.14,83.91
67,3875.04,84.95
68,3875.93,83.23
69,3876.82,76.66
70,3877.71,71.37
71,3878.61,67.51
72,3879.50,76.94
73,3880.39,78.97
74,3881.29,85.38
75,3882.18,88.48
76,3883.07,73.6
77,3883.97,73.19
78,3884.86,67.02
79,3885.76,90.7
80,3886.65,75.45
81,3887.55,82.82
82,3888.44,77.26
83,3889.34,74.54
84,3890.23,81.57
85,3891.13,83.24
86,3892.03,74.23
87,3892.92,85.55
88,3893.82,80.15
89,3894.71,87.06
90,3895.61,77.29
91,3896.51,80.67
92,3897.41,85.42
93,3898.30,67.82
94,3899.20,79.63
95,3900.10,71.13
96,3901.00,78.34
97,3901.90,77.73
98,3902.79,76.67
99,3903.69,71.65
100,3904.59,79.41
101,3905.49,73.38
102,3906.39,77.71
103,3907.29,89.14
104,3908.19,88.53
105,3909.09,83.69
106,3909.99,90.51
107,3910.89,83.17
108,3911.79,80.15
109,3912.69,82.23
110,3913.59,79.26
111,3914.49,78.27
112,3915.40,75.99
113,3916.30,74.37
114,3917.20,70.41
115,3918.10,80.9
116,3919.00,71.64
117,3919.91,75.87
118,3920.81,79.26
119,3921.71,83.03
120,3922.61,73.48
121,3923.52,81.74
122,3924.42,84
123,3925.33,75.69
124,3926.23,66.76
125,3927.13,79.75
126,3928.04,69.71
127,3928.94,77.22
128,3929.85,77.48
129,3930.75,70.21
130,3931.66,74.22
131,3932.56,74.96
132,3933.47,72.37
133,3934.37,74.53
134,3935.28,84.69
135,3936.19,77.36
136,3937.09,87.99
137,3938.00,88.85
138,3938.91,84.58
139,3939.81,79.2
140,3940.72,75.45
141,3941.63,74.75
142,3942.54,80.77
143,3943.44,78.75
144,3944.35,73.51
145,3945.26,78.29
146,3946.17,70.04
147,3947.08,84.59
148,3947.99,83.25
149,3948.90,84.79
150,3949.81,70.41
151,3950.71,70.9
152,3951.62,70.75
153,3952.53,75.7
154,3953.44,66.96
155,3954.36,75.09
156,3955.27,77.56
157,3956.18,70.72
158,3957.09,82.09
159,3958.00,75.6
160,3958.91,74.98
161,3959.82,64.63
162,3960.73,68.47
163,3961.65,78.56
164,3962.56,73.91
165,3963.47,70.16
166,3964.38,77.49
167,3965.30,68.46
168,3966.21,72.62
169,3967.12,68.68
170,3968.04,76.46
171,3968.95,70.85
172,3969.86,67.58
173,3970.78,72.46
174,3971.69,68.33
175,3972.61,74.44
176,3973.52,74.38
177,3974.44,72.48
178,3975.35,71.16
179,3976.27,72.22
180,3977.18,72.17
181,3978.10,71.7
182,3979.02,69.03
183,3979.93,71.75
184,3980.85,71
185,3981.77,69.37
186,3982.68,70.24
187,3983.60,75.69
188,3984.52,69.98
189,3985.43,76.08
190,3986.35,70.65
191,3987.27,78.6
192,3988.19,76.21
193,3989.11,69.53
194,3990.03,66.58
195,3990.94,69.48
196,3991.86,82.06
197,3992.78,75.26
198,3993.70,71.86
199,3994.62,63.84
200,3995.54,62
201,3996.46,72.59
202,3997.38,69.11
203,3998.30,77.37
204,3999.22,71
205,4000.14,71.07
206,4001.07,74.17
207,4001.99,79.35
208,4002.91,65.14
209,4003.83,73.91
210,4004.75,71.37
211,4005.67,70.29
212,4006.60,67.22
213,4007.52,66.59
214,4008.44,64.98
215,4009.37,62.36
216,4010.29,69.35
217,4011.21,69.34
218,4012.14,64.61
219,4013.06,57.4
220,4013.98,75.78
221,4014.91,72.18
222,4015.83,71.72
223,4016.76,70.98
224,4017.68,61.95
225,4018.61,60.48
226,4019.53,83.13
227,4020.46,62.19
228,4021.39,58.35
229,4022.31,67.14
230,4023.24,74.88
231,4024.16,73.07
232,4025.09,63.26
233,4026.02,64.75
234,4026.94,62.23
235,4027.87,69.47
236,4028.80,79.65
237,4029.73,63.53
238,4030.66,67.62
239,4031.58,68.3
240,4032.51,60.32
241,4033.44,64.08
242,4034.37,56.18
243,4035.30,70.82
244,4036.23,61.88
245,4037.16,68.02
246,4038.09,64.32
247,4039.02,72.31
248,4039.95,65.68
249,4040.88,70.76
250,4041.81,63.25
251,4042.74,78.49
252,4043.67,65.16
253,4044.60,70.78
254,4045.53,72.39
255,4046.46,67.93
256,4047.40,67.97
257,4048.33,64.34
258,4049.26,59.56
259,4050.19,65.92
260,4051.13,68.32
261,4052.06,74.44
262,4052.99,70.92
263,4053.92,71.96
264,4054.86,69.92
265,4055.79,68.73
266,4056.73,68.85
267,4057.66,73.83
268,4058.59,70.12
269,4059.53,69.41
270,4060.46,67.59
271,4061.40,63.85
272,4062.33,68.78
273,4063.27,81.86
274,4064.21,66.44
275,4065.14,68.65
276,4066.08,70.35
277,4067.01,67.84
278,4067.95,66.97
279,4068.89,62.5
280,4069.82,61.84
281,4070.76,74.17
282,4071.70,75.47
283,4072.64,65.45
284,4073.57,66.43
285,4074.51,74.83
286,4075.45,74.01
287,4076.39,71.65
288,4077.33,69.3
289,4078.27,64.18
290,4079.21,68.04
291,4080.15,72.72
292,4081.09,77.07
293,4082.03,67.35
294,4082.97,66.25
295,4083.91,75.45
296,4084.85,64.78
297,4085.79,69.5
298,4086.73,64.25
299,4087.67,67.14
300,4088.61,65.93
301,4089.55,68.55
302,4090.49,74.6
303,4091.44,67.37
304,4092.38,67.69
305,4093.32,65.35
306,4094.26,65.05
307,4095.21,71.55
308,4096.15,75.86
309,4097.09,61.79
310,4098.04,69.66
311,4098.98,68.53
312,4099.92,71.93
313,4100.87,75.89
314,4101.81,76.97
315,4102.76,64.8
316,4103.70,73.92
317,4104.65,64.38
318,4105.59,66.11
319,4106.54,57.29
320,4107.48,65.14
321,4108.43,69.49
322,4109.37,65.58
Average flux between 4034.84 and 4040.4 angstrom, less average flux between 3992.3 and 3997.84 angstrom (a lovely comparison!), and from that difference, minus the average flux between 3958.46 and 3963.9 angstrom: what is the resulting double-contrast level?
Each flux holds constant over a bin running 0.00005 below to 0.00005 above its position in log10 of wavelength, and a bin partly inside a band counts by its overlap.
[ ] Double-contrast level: -74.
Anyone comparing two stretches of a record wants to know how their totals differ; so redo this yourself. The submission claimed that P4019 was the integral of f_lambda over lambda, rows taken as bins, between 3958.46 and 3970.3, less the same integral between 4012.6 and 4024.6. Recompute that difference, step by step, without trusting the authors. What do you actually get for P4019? 29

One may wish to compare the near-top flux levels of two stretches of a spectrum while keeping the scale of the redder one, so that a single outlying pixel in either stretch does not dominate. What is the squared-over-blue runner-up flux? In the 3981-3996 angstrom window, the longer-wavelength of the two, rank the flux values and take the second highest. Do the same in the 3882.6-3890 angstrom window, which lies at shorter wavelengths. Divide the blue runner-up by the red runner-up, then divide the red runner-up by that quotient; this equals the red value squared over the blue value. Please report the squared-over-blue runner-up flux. 75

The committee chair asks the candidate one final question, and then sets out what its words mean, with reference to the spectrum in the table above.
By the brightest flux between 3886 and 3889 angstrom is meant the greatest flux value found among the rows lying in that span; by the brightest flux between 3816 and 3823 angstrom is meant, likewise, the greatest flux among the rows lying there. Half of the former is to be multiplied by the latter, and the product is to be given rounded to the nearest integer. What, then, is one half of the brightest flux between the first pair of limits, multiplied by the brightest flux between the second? 3936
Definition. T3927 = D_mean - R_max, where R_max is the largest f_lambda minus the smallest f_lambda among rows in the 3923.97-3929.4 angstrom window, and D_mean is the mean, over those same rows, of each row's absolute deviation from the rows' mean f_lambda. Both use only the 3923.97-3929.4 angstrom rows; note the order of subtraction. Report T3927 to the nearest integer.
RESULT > -12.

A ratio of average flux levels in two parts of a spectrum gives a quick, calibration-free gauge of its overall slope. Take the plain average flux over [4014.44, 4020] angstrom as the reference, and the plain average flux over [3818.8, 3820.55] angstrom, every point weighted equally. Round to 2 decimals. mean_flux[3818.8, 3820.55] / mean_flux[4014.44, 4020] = 1.12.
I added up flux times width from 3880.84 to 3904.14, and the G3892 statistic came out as 1834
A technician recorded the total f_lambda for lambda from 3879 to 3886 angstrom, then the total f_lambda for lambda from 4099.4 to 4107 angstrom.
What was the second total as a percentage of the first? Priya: 87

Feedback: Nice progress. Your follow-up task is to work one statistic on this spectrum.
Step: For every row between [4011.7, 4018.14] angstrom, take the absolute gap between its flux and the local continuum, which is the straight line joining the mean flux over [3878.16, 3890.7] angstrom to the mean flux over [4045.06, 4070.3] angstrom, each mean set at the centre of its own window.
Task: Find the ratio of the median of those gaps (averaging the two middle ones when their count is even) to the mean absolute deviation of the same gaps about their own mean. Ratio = 1.25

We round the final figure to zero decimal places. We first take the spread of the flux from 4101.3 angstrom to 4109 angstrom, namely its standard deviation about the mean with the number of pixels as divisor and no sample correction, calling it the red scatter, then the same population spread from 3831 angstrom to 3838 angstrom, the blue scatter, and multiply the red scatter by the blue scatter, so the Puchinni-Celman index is 21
